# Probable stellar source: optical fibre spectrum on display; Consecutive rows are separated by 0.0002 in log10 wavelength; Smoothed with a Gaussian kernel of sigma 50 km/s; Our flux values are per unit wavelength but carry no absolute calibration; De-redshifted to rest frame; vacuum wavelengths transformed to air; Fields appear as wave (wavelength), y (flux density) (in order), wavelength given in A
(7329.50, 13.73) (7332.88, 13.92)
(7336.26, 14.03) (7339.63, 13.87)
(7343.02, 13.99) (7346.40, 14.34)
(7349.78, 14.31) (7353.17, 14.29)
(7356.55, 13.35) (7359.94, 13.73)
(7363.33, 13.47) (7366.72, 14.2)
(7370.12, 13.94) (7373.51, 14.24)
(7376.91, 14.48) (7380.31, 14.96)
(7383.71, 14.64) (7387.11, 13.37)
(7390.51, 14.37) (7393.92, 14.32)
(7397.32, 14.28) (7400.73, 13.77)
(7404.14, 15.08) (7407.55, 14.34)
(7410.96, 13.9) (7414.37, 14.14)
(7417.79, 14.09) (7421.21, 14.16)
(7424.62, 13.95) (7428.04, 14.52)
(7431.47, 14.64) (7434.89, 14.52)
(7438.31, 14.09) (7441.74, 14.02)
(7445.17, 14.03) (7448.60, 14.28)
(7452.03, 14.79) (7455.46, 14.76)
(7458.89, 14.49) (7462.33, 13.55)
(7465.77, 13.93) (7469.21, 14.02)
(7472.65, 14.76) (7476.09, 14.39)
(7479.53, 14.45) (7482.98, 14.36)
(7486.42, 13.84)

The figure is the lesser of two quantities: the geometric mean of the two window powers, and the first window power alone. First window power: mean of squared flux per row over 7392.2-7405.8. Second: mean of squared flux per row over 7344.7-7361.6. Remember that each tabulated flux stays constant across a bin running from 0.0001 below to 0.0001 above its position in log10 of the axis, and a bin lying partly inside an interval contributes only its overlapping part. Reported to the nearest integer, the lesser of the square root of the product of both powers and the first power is 201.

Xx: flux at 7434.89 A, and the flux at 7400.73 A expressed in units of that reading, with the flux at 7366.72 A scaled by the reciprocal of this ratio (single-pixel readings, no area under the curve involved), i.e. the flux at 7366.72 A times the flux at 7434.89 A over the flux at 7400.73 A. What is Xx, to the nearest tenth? 15.0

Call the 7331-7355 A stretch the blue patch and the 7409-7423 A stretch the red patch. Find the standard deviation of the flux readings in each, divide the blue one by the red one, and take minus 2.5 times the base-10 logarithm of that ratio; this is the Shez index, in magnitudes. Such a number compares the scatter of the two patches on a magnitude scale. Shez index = -0.6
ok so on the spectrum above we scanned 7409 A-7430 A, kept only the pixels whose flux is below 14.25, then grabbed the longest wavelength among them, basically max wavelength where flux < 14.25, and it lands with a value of 7424.62 A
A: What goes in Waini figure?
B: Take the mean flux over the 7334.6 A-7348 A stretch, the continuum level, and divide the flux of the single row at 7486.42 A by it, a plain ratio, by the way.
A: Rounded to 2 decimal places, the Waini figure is 0.98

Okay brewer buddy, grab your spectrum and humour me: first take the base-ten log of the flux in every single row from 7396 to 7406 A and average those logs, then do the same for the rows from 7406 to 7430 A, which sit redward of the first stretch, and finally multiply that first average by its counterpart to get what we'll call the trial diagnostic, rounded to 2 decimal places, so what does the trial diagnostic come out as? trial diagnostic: 1.33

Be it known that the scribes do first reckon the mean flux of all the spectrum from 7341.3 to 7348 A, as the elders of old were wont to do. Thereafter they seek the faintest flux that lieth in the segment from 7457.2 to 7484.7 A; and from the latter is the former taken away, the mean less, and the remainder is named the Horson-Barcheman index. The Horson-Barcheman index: -0.6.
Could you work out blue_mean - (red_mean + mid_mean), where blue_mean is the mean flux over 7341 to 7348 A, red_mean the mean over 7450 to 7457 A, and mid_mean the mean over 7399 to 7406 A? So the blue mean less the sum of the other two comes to -15.0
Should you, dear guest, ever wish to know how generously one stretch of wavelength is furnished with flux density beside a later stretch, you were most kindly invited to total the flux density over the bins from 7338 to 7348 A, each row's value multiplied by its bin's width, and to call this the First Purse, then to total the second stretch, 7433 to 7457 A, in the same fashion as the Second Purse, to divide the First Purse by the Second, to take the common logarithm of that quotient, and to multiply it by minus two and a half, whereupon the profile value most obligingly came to 1.0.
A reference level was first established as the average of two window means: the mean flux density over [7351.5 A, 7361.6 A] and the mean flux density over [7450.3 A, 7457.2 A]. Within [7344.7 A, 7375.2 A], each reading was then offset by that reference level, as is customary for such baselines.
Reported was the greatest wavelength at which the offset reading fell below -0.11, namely 7370.12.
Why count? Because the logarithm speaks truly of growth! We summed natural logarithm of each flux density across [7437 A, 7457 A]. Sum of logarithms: 16.0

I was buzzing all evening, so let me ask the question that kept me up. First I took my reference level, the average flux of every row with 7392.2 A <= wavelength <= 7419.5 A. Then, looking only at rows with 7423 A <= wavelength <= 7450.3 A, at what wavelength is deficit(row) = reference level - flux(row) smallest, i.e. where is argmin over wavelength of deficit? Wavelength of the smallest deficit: 7431.47 A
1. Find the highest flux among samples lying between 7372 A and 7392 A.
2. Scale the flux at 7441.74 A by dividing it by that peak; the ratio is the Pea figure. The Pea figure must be 0.94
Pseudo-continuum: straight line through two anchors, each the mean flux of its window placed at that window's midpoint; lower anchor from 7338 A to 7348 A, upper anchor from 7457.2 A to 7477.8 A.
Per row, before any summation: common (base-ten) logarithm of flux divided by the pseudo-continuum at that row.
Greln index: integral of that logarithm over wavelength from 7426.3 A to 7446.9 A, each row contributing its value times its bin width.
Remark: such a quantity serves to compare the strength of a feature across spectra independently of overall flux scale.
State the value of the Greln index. 0.09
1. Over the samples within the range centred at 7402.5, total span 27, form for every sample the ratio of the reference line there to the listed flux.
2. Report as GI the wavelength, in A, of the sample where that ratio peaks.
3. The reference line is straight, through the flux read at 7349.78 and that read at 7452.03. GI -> 7400.73 A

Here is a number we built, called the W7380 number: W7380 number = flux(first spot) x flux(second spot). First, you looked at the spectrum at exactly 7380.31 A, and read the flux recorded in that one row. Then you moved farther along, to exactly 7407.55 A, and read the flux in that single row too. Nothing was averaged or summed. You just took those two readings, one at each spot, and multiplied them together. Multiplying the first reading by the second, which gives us 215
